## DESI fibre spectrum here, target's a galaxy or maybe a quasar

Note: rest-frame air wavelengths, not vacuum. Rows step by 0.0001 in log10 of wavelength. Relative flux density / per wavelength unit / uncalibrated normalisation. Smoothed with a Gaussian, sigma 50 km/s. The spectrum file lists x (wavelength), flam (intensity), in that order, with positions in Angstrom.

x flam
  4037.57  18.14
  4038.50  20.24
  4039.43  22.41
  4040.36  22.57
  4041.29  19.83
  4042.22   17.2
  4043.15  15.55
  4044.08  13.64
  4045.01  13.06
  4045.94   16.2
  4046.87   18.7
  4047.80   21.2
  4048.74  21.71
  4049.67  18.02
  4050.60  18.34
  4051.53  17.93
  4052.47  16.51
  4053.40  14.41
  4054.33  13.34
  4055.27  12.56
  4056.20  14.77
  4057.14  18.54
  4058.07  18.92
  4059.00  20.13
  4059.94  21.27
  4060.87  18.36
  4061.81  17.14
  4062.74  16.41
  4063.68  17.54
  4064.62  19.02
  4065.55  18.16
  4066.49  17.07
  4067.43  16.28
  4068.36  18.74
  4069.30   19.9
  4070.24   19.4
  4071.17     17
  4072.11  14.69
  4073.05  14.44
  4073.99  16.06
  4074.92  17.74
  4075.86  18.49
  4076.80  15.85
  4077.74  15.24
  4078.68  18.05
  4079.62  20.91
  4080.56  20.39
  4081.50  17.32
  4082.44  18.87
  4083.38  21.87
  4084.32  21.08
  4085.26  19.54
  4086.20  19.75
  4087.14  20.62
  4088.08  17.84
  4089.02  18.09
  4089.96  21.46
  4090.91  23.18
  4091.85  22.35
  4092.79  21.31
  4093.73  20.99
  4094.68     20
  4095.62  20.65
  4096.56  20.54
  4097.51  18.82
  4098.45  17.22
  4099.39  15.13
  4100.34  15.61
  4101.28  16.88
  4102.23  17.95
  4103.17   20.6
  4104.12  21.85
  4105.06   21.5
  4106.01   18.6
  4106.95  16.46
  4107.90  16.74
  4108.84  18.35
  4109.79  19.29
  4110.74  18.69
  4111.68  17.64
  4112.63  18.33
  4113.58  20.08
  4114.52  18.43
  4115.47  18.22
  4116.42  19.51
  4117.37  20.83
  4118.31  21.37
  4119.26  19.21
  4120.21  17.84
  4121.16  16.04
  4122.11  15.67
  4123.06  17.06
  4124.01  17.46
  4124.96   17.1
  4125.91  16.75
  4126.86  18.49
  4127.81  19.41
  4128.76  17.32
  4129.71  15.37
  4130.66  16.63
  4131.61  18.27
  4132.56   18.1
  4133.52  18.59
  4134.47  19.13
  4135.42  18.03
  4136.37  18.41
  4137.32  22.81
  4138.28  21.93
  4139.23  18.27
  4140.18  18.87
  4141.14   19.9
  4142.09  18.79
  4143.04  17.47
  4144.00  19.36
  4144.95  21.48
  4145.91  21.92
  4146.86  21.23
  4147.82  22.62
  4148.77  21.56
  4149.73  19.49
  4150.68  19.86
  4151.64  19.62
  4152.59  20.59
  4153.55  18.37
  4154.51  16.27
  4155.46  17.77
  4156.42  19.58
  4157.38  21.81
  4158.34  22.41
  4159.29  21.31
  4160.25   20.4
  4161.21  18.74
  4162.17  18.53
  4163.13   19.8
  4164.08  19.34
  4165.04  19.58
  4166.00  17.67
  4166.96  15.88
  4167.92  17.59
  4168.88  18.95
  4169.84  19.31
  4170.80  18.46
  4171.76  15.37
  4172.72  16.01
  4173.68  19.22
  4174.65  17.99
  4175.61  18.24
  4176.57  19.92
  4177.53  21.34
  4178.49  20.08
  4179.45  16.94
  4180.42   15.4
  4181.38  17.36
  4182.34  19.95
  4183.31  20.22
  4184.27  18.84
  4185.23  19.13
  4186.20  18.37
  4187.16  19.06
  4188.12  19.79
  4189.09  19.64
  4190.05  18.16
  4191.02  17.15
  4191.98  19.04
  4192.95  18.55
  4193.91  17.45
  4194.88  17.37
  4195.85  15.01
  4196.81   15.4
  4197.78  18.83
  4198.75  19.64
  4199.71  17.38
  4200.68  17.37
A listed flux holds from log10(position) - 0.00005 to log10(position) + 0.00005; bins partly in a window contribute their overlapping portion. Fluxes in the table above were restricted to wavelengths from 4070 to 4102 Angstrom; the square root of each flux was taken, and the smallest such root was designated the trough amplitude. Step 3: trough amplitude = 3.80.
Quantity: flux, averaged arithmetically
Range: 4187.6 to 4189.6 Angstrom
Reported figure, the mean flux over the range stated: 19.7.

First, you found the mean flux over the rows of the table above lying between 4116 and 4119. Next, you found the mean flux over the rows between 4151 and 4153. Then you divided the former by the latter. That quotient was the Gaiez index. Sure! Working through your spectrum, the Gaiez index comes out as 1.02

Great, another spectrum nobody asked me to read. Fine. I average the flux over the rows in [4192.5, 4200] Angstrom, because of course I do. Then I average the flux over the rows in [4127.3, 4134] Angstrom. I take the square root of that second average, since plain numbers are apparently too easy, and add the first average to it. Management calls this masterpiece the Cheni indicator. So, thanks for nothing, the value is 21.66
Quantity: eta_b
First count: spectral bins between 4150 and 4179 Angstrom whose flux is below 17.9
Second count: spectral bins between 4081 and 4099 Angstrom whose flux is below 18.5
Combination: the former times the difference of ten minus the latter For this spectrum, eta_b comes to 42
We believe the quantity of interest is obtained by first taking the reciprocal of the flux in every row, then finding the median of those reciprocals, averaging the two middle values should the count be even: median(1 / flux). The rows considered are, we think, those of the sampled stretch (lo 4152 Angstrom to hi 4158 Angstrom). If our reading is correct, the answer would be 0.0528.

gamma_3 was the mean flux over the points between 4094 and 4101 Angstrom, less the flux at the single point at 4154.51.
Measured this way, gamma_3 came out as 2.0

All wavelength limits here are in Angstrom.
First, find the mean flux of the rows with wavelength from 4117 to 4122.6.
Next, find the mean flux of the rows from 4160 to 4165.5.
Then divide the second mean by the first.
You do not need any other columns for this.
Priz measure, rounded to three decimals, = 1.049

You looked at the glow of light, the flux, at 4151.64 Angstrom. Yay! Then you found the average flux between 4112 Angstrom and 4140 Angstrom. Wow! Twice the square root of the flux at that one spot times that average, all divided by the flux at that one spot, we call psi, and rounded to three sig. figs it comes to 1.94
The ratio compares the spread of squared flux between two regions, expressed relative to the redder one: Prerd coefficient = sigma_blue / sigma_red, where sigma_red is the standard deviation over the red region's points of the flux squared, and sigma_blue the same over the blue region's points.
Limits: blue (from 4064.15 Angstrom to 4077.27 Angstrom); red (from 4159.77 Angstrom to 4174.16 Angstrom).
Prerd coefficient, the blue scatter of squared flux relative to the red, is 1.09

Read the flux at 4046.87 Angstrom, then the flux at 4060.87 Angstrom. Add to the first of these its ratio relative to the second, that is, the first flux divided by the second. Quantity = 19.7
